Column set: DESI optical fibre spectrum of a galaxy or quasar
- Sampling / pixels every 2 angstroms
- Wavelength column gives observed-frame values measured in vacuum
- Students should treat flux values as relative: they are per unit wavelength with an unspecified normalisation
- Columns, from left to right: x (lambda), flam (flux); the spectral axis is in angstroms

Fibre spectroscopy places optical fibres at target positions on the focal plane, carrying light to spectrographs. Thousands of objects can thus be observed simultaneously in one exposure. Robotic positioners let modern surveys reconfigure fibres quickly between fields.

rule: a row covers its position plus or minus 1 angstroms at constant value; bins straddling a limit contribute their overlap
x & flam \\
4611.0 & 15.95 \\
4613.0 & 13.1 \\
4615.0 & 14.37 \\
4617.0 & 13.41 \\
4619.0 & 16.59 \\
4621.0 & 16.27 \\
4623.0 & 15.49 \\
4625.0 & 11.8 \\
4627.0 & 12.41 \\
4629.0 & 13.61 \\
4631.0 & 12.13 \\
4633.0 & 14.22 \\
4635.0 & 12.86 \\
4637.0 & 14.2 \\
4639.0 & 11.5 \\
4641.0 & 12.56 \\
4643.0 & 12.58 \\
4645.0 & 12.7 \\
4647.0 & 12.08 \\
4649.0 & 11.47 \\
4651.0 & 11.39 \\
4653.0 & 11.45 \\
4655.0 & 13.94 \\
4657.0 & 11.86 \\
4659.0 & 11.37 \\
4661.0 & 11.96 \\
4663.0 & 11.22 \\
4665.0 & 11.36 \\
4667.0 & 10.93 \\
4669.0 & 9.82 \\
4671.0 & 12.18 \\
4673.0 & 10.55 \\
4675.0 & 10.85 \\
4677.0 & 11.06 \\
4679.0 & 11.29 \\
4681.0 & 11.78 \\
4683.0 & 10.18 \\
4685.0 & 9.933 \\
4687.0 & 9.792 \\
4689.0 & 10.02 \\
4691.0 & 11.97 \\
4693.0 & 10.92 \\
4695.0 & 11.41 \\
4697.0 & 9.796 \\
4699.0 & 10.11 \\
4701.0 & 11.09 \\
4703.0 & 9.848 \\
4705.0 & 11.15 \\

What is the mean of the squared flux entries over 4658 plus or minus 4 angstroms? 152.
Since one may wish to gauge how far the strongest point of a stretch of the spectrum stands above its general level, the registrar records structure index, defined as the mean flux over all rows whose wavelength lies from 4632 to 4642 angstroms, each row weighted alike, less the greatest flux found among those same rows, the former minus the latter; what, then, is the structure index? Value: -1.15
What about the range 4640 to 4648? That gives -0.22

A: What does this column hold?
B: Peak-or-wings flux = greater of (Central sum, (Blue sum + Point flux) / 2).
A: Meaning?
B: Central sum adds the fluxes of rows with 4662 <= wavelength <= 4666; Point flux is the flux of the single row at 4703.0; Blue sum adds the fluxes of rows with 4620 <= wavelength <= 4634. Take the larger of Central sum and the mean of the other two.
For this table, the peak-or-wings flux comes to 53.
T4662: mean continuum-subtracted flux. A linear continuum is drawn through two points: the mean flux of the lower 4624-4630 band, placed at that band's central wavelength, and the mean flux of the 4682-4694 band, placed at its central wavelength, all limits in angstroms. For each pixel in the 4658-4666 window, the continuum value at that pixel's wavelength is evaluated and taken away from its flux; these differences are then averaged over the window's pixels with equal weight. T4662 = 0.1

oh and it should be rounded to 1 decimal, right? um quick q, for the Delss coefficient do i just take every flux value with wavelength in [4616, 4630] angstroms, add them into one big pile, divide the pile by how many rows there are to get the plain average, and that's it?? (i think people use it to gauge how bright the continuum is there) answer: 14.2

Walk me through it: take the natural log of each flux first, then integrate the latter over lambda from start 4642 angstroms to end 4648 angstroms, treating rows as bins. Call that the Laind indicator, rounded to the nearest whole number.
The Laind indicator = 15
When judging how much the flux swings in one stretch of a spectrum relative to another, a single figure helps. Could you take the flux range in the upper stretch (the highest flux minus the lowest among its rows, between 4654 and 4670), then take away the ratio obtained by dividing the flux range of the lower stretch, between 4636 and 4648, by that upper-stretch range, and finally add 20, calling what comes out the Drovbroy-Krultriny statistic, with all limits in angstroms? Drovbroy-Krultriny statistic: 23.5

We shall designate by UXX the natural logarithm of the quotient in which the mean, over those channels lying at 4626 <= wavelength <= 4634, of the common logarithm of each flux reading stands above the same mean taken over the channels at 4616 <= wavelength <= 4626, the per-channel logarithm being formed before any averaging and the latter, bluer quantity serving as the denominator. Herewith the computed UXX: -0.042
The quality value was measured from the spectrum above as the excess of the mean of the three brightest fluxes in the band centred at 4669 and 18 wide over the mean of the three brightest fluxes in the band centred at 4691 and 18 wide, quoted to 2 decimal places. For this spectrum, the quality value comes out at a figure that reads 0.40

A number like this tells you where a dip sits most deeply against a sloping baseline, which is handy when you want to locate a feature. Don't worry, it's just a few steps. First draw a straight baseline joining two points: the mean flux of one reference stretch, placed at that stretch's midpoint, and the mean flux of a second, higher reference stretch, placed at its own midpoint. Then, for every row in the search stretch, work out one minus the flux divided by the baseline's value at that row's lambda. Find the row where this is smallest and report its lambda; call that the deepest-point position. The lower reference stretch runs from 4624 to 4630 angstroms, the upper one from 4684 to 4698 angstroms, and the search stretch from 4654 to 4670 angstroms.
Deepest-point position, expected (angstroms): 4655.0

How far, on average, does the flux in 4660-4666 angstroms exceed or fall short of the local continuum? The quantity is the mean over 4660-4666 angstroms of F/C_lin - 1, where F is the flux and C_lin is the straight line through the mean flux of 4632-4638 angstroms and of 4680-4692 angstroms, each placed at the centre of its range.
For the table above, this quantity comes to -0.043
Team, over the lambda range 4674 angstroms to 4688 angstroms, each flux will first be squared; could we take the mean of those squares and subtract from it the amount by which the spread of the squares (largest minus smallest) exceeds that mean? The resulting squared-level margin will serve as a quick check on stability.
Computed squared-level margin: 187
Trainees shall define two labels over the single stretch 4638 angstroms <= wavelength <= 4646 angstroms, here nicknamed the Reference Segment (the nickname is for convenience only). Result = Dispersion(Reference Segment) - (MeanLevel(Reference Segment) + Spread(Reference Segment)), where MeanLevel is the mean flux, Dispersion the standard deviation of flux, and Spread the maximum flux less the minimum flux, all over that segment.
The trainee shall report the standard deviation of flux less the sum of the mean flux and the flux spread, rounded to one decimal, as -13.0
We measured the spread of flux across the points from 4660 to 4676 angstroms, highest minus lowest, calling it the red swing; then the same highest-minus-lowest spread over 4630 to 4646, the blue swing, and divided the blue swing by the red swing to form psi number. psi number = 1.2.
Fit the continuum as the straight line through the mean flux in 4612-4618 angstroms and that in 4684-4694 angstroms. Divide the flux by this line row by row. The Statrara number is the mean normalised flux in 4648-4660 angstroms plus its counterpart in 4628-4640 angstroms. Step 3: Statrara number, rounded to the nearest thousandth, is 2.013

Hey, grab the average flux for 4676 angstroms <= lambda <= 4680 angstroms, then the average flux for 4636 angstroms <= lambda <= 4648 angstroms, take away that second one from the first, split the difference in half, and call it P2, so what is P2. -0.71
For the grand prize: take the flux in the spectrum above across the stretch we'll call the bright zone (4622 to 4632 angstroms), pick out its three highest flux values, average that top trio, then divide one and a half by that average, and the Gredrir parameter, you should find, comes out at 0.108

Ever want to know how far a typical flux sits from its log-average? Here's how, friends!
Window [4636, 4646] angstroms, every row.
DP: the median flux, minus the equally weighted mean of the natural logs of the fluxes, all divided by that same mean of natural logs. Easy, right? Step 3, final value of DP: 4.0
